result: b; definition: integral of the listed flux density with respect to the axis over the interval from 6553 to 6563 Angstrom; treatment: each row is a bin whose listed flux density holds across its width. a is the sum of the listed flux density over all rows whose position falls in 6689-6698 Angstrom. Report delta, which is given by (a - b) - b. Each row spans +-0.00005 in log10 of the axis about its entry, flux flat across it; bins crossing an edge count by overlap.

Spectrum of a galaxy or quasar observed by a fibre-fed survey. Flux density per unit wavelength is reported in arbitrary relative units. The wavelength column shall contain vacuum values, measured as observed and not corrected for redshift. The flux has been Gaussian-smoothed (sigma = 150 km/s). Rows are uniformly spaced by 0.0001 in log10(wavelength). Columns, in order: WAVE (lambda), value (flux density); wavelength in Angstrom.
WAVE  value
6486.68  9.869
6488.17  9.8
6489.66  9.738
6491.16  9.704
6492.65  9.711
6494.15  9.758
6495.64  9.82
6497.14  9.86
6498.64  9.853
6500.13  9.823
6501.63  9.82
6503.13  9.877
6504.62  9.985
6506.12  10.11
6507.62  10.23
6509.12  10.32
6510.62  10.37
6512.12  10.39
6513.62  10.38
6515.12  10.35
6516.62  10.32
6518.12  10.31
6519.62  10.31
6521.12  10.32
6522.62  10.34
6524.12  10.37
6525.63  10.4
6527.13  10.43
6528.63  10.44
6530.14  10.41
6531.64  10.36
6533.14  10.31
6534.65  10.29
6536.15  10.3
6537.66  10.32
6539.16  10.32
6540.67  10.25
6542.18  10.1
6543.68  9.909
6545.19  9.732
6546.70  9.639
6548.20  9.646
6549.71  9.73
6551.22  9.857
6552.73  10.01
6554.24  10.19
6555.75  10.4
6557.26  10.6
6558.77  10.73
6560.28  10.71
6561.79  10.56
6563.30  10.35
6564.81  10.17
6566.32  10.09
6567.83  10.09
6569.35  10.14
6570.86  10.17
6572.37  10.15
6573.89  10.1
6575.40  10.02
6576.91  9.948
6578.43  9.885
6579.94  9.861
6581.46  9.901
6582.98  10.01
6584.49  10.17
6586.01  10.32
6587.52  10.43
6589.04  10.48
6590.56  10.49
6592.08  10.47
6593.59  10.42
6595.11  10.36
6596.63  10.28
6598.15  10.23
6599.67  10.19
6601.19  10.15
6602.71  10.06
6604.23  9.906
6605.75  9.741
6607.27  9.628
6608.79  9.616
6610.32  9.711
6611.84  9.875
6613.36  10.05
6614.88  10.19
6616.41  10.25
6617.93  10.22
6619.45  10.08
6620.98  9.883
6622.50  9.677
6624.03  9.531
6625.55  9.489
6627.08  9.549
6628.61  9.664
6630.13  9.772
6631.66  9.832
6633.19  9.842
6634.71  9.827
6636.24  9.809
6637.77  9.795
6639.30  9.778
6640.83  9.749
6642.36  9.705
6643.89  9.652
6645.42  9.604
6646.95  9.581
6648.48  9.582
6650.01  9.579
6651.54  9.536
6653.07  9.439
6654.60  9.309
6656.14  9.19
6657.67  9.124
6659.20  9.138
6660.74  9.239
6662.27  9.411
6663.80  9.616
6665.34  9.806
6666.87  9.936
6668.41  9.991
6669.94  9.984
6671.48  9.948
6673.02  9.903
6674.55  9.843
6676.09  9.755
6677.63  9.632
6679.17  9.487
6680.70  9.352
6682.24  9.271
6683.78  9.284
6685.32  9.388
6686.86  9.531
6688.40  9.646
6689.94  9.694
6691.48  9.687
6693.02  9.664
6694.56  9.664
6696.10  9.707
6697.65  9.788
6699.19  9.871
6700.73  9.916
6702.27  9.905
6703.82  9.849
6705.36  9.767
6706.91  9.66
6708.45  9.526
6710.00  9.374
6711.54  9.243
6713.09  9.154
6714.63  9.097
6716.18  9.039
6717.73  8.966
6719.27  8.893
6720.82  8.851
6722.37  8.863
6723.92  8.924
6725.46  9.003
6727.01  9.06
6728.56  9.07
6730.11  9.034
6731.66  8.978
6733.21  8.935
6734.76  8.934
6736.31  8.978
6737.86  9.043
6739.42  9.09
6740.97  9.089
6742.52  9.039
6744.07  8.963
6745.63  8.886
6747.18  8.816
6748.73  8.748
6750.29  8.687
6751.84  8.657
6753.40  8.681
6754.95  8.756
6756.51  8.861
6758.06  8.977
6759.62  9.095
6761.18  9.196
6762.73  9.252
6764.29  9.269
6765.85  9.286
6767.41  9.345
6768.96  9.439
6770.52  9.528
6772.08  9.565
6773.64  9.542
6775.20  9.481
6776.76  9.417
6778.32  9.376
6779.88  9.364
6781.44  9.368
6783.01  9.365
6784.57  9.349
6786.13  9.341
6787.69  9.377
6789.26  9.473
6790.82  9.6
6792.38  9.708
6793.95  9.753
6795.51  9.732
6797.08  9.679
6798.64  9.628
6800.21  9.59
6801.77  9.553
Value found -152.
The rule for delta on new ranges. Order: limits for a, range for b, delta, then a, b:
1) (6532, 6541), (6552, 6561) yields -126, 61.8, 94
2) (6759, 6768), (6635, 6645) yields -139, 55.4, 97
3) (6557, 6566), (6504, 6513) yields -121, 63.1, 92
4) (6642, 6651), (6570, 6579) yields -123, 57.7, 90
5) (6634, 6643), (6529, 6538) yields -127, 58.7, 93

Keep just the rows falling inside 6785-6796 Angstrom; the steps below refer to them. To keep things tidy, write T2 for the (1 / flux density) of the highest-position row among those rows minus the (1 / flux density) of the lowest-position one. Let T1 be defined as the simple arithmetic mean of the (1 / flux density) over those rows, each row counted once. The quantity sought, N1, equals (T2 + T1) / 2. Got 0.0501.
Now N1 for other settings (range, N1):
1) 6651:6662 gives 0.0556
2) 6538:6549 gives 0.0537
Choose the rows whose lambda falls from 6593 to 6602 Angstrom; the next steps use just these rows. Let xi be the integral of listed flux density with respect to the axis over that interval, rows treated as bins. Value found 92.4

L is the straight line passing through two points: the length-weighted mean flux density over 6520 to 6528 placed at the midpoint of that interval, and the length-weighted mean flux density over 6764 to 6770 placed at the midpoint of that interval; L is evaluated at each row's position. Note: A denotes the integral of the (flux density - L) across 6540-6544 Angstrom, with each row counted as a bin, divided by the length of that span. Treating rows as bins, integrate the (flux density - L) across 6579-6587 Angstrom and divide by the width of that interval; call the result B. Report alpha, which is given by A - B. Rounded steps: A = -0.20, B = -0.1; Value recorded -0.1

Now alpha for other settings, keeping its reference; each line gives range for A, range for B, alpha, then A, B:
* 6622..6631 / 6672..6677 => -0.4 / -0.33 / 0.1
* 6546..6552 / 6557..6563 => -1.0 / -0.55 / 0.4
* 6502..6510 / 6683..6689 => -0.1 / -0.35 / -0.2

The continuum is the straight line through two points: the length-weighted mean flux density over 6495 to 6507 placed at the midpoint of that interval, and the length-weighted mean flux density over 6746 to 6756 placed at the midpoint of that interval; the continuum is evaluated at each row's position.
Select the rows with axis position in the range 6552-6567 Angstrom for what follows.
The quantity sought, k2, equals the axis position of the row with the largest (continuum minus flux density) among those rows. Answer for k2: 6552.73 Angstrom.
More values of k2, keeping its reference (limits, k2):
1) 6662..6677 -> 6662.27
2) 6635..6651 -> 6646.95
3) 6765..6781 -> 6765.85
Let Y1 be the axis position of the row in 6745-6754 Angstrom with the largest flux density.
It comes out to 6745.63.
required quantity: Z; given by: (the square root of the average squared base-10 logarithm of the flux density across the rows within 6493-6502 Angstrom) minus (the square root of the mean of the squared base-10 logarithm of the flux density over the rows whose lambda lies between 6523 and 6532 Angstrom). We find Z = -0.025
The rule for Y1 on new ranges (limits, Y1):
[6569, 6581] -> 6570.86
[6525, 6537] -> 6528.63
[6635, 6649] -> 6636.24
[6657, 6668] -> 6666.87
